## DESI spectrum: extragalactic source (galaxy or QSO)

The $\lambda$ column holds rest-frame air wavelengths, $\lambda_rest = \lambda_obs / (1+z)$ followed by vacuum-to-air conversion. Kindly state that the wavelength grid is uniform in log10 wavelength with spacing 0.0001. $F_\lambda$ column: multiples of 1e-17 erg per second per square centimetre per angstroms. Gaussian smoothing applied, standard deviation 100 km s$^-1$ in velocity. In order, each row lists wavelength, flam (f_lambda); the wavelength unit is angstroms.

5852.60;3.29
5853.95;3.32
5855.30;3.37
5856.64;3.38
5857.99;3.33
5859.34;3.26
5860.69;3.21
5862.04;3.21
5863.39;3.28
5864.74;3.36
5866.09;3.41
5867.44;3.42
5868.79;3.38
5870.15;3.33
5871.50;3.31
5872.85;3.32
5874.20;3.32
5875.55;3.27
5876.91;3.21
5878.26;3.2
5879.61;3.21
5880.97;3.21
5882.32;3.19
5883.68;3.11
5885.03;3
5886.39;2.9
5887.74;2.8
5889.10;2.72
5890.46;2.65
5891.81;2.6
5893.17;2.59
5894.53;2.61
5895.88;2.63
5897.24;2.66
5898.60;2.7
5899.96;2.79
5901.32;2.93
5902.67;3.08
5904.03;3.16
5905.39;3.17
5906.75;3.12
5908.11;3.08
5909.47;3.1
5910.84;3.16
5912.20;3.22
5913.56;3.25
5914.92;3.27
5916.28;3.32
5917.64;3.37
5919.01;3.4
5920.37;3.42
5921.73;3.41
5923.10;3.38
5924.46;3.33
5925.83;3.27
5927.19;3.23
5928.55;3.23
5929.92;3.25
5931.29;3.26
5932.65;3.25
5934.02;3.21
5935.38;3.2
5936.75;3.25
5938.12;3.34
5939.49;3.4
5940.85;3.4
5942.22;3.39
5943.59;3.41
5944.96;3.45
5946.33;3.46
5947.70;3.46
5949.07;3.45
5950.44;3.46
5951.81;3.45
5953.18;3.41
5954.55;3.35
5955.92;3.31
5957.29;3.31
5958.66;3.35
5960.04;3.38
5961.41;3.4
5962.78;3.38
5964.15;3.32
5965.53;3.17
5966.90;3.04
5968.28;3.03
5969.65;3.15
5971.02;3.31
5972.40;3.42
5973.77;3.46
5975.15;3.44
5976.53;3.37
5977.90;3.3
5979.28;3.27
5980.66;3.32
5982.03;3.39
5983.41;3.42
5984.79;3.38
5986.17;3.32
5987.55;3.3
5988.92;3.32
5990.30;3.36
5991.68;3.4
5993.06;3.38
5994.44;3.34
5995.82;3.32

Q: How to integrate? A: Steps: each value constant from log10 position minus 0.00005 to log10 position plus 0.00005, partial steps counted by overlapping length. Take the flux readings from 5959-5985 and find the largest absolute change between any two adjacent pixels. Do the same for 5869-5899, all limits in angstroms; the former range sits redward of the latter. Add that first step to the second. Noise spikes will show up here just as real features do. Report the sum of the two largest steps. 0.270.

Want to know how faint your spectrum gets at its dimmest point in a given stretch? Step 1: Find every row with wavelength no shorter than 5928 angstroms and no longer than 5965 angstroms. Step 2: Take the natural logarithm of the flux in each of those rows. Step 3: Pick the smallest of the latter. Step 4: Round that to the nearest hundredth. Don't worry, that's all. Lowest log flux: 1.16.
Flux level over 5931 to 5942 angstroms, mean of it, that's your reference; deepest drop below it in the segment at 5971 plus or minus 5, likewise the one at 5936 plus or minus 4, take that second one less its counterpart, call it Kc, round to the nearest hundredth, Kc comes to -0.17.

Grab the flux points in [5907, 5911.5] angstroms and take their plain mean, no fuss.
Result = 3.11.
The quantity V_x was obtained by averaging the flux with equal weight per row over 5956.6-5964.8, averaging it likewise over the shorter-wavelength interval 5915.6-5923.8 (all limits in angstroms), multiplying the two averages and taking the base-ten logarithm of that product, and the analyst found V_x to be 1.06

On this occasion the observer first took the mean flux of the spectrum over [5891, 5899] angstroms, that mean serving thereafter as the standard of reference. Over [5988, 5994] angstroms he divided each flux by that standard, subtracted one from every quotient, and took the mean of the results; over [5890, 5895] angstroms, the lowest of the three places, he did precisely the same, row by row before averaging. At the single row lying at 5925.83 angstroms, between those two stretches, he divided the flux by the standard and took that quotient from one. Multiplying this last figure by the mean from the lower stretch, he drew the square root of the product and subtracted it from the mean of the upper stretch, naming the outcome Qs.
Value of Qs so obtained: 0.24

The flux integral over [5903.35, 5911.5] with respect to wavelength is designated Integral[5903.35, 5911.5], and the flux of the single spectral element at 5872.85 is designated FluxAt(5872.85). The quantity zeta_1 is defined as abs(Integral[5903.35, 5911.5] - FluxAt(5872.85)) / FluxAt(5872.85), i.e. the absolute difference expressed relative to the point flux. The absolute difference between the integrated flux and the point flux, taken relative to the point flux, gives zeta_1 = 6.7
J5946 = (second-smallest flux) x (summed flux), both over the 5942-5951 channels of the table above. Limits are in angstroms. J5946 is 82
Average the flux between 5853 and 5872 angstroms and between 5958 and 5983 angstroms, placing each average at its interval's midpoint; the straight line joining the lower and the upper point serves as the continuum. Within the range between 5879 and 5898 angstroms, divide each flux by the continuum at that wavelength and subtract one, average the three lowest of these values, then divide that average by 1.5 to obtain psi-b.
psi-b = -0.14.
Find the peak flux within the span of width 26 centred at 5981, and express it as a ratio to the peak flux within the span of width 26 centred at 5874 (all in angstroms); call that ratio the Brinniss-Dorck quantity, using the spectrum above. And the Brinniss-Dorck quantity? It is 1.01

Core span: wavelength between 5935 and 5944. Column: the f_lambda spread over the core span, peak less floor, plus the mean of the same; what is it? 3.55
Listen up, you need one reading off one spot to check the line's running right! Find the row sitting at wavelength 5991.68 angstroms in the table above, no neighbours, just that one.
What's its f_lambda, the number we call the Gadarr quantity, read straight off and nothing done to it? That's 3.4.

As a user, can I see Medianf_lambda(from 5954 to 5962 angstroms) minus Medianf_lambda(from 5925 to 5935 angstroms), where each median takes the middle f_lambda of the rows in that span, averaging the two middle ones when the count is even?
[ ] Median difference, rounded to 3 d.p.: 0.100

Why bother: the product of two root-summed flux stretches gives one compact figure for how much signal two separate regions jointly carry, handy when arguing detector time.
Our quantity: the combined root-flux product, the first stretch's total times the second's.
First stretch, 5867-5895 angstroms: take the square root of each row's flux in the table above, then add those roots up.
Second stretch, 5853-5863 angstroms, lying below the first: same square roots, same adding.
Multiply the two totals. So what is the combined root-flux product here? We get 467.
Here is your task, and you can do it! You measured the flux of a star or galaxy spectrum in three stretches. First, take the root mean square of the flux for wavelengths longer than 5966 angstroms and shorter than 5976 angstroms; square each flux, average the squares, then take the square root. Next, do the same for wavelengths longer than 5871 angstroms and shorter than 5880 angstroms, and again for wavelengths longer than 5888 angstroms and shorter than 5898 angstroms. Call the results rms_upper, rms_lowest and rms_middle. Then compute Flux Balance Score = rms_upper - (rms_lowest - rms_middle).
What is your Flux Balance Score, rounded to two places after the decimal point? 2.64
